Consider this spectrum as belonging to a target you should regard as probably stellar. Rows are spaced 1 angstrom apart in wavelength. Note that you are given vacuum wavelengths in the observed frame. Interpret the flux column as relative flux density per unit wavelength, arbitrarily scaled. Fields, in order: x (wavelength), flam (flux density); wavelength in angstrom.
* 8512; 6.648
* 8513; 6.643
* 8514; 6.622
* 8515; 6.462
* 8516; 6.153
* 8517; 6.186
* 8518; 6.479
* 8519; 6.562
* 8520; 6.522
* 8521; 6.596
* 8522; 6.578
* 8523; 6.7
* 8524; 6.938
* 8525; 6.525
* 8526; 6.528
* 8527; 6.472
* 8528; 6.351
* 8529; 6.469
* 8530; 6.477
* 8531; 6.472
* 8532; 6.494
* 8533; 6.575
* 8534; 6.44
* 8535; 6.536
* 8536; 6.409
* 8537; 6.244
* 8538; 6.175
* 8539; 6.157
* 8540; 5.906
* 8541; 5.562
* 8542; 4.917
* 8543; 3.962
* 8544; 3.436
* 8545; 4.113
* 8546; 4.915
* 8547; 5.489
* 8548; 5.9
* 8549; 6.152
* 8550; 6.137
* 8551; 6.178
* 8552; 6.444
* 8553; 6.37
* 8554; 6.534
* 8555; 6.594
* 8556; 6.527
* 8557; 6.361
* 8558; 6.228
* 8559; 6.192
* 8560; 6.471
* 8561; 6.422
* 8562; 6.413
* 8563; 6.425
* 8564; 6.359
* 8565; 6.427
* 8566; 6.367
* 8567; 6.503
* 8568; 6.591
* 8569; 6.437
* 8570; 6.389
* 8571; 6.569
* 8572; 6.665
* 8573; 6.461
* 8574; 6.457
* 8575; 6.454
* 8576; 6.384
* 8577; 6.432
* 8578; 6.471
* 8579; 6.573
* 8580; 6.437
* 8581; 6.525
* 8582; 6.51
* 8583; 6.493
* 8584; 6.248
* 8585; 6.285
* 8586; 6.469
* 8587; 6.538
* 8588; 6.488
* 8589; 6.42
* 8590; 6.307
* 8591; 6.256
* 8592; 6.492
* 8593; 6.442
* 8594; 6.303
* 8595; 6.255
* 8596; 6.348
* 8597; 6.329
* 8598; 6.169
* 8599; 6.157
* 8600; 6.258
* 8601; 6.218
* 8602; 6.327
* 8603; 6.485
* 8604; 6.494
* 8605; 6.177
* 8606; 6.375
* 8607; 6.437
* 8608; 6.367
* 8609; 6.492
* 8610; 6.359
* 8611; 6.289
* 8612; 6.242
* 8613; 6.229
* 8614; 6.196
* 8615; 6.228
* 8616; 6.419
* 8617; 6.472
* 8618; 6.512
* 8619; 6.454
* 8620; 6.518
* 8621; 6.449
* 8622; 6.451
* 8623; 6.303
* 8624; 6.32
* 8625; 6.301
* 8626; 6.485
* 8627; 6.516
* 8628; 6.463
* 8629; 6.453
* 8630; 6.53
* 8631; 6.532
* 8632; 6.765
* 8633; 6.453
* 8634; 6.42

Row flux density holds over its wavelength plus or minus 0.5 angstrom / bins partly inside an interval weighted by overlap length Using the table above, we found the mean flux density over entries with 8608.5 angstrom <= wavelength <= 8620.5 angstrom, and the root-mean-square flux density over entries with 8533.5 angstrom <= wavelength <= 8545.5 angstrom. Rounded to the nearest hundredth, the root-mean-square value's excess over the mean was -0.78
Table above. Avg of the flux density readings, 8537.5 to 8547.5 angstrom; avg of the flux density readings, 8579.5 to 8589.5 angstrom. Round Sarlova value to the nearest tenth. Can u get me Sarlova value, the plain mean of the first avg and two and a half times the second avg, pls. 10.6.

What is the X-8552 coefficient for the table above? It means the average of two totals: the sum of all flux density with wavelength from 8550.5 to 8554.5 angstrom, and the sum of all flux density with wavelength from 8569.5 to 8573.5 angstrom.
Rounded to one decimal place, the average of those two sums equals 25.8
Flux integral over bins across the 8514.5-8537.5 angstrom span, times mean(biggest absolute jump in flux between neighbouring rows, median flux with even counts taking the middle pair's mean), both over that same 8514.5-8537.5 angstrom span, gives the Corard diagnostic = 514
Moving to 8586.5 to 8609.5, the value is 487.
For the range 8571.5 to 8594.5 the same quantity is 496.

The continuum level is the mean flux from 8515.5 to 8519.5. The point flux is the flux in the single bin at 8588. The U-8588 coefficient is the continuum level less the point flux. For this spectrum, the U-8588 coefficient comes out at -0.14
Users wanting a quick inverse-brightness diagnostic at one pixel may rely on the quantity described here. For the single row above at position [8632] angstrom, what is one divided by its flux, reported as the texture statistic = 0.148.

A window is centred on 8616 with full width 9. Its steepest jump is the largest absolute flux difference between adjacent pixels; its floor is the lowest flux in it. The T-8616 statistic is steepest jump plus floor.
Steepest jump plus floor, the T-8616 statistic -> 6.39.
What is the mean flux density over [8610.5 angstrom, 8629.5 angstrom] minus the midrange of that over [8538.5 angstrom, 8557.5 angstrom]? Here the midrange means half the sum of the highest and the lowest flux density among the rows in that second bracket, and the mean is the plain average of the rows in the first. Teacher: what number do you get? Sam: 1.4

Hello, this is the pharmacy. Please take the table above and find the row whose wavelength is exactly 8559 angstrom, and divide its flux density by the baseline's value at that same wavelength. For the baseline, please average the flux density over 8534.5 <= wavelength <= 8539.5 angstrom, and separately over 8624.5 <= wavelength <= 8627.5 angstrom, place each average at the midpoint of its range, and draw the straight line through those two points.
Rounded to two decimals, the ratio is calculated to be 0.98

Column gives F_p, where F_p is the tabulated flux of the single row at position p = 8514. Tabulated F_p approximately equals 6.622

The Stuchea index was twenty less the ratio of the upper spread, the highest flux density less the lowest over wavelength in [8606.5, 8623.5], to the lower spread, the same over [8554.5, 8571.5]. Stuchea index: 19.2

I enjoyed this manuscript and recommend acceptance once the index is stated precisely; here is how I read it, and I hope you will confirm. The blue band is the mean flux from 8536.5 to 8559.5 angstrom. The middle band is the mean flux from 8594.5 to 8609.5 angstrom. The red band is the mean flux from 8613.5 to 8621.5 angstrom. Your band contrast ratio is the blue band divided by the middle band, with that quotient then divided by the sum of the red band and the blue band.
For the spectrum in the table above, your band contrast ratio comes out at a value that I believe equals 0.075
